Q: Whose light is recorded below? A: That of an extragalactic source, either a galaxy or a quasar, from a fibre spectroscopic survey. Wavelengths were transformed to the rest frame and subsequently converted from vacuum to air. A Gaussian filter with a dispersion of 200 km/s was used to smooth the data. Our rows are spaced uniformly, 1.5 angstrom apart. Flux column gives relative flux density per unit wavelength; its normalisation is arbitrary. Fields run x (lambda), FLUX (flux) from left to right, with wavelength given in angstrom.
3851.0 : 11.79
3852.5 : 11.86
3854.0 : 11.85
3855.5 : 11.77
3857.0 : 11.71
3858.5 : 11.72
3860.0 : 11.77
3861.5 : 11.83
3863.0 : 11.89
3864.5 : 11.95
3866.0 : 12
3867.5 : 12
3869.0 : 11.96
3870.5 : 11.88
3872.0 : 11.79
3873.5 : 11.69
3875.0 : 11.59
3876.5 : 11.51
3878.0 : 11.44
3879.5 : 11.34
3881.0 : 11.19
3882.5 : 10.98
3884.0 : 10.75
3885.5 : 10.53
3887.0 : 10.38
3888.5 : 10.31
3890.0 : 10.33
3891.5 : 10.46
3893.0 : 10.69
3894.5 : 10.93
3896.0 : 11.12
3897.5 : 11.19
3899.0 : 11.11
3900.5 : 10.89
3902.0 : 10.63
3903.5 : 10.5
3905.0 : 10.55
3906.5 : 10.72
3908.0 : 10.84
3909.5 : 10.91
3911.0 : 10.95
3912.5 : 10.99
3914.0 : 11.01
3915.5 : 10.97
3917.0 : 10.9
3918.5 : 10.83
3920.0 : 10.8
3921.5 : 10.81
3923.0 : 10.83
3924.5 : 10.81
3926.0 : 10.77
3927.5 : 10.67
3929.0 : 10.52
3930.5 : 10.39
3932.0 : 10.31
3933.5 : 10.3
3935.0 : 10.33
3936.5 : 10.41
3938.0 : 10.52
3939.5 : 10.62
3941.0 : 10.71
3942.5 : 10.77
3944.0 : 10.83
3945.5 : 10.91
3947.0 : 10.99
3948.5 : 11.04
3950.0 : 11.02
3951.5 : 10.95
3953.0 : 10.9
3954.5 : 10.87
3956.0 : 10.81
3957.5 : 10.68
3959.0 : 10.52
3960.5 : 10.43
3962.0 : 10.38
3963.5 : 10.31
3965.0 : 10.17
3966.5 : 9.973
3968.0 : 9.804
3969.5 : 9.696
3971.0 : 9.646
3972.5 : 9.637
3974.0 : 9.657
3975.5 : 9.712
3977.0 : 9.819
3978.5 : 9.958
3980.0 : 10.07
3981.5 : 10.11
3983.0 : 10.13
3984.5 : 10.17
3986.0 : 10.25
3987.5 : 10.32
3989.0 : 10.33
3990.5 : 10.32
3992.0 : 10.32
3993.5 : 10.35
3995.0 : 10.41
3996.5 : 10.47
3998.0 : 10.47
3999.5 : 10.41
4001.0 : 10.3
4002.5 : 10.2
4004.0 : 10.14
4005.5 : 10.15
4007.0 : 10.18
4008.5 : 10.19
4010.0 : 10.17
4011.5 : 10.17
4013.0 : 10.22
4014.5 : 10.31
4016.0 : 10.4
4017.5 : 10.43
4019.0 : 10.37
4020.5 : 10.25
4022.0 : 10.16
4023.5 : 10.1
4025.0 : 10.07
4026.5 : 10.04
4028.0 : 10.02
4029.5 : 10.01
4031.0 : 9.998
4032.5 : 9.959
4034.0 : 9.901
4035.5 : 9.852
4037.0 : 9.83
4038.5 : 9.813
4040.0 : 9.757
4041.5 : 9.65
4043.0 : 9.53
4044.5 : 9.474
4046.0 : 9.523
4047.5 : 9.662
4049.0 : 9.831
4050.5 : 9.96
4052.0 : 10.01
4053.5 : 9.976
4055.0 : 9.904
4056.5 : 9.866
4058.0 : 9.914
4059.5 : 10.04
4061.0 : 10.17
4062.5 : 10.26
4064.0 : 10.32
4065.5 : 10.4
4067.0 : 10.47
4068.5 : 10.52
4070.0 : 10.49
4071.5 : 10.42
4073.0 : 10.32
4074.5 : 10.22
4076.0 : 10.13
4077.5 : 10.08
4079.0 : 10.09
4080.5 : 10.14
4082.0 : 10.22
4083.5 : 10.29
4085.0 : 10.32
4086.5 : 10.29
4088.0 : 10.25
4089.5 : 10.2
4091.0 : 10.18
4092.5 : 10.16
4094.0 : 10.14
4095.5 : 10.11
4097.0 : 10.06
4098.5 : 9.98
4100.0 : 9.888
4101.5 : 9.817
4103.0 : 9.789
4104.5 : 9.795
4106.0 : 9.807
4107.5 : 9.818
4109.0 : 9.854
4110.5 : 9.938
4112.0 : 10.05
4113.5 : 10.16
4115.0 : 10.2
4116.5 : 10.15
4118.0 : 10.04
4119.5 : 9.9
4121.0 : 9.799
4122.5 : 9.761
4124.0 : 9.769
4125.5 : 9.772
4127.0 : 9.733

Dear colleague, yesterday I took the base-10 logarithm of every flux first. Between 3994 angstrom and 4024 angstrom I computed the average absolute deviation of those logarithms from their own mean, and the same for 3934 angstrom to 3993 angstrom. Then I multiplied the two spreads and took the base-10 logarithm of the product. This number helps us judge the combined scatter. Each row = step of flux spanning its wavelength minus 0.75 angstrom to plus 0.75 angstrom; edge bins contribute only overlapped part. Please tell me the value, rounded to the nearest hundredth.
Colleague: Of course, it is -4.17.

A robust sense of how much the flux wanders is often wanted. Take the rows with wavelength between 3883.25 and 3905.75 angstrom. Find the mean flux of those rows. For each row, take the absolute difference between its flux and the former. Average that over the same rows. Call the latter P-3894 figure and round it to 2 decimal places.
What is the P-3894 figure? 0.25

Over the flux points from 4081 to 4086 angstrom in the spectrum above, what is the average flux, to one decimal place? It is 10.3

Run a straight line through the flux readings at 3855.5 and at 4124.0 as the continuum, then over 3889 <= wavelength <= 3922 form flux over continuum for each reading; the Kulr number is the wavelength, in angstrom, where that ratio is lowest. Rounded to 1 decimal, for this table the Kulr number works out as 3890.0 angstrom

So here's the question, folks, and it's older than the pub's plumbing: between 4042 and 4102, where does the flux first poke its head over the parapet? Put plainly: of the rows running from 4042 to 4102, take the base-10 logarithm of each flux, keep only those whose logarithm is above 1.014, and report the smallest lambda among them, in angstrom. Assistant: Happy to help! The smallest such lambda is 4065.5 angstrom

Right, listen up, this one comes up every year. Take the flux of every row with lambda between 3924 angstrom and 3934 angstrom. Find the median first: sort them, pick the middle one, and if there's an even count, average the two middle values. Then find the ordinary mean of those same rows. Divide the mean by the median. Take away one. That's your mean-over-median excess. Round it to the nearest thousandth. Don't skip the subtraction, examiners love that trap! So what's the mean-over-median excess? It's 0.002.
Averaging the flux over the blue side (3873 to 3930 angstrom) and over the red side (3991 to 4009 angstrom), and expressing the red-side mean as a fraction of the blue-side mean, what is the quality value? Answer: 0.95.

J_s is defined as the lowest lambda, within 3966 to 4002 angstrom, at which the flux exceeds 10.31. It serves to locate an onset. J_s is 3987.5 angstrom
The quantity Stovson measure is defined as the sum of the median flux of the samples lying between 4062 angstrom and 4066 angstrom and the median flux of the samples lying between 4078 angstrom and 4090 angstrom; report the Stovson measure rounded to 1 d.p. 20.6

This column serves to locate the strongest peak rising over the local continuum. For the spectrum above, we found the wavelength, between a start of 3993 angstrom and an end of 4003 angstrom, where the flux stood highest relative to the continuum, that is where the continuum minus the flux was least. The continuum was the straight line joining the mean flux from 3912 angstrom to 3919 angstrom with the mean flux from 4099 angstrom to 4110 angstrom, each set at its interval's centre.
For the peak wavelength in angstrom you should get 3998.0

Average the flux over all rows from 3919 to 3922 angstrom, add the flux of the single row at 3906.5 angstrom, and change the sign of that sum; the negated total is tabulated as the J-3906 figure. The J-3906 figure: -21.5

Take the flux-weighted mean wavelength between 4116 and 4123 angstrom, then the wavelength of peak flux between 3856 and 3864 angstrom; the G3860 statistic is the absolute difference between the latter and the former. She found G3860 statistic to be 256.5 angstrom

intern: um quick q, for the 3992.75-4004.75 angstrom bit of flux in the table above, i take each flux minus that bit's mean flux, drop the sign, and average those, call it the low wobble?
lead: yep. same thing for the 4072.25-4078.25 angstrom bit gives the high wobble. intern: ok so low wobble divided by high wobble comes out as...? 1.2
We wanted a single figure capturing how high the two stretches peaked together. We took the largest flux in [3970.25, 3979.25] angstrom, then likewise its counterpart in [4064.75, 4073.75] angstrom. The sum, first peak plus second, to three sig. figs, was 20.5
